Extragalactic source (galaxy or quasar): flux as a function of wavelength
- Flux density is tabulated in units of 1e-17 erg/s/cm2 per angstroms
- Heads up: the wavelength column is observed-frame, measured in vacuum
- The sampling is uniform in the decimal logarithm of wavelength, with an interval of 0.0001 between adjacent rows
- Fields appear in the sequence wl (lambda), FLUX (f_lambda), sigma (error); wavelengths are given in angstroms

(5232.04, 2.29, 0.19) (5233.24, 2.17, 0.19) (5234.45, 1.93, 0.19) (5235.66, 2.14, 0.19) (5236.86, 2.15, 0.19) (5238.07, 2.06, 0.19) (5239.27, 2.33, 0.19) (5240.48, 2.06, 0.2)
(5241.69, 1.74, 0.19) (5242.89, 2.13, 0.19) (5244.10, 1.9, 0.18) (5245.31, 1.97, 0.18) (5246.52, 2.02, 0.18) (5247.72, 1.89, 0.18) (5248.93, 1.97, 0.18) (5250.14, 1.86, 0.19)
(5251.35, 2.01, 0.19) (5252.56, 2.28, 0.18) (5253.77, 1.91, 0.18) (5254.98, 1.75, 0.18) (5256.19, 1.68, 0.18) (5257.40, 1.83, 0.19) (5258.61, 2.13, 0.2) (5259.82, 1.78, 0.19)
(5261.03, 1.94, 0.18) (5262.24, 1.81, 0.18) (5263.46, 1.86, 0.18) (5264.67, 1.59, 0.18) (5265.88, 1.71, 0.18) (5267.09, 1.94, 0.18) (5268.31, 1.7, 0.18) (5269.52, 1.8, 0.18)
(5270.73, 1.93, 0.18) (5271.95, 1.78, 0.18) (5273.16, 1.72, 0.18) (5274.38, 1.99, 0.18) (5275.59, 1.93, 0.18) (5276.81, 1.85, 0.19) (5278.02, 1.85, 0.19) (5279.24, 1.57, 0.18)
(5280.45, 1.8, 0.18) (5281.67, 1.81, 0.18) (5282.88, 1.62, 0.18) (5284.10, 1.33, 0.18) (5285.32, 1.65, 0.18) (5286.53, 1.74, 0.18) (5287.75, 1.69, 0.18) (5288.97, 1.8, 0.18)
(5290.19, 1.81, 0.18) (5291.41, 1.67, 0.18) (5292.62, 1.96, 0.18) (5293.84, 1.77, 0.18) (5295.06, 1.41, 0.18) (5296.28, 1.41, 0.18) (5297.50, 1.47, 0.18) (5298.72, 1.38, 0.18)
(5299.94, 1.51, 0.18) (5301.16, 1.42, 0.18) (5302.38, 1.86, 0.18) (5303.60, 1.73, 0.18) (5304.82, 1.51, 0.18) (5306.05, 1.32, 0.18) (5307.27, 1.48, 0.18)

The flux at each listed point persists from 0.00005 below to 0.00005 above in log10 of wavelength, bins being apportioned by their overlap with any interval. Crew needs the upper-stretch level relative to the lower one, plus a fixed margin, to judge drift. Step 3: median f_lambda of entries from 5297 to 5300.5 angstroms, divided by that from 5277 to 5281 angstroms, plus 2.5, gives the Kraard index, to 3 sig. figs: 3.32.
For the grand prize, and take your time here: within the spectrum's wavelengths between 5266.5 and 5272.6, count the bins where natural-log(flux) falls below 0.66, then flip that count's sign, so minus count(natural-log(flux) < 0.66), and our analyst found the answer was -4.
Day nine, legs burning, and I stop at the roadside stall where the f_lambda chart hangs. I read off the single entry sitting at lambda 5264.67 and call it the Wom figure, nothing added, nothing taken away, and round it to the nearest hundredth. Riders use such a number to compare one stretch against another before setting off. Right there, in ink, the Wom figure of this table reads 1.59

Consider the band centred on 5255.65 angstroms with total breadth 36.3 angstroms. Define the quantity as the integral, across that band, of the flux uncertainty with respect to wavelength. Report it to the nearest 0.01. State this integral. 6.68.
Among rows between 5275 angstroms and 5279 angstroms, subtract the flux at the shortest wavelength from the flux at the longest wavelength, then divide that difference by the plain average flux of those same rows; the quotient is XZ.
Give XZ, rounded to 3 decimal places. -0.043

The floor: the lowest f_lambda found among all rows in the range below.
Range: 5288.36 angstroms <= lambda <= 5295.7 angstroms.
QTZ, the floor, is 1.41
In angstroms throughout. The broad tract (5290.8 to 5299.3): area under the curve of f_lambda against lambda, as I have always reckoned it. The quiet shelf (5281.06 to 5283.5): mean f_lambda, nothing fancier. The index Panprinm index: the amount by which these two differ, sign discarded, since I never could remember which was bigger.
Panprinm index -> 12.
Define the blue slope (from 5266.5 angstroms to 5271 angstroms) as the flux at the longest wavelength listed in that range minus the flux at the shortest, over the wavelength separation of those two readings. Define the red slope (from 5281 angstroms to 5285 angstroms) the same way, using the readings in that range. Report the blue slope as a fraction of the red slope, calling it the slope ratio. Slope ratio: 0.0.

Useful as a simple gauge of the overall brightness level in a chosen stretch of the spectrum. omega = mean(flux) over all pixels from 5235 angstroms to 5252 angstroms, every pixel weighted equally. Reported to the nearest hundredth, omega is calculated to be 2.02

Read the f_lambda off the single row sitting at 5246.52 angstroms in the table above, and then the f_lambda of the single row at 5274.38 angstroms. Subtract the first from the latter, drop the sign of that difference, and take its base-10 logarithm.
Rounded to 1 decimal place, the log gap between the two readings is -1.5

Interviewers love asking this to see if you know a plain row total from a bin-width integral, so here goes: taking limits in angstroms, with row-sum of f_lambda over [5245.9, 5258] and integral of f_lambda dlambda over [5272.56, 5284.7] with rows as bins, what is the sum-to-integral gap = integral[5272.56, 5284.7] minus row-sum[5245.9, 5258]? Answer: 2.0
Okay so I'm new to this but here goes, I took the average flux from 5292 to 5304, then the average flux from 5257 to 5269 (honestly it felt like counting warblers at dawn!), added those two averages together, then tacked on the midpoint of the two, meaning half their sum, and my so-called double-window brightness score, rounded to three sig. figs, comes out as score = 5.13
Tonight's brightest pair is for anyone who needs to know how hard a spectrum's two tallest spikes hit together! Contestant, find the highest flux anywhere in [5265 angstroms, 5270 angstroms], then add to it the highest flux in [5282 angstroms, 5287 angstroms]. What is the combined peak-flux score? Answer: 3.68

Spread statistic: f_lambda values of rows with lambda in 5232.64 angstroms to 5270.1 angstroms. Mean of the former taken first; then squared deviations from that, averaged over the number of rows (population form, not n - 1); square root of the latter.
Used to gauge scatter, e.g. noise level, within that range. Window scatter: 0.18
